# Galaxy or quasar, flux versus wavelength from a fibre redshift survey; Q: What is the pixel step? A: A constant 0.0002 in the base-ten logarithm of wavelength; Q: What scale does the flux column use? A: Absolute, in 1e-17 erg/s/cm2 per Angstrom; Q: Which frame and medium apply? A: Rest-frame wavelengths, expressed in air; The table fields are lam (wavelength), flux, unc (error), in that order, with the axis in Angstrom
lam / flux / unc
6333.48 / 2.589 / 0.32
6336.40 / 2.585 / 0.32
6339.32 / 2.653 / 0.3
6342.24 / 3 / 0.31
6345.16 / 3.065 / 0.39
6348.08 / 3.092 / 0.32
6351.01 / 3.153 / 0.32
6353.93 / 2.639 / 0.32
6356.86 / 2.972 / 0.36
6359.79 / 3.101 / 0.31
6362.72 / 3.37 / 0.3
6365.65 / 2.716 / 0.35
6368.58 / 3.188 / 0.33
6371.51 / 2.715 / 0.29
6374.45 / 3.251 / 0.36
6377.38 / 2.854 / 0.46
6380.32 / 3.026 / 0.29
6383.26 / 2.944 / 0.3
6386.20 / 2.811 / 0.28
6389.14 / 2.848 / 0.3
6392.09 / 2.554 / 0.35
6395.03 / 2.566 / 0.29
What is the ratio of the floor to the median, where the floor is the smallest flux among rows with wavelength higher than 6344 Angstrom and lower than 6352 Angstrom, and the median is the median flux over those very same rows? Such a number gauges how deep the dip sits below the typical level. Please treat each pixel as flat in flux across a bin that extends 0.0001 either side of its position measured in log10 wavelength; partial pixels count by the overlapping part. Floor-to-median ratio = 0.99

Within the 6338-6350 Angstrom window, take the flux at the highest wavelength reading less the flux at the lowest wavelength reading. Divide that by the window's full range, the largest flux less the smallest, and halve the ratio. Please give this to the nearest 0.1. 0.5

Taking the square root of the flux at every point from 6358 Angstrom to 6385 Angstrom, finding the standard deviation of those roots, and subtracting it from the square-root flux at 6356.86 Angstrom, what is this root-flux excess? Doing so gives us 1.66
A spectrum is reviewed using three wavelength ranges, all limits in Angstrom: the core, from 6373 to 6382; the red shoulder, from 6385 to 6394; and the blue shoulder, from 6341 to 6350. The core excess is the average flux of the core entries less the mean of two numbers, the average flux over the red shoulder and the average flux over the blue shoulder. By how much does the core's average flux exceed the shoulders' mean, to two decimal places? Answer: 0.15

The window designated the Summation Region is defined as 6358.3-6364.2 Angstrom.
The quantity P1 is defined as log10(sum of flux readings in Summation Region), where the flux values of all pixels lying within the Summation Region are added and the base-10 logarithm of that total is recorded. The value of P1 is 0.81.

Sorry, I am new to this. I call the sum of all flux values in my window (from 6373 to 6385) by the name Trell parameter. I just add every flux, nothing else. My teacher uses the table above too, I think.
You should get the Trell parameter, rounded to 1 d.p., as 12.1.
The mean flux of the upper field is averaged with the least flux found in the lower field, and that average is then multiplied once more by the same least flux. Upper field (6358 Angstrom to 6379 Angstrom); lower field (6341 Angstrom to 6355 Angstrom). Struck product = 7.48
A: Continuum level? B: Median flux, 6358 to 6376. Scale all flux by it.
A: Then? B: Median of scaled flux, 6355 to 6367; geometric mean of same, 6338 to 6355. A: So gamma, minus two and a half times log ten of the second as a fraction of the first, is 0.040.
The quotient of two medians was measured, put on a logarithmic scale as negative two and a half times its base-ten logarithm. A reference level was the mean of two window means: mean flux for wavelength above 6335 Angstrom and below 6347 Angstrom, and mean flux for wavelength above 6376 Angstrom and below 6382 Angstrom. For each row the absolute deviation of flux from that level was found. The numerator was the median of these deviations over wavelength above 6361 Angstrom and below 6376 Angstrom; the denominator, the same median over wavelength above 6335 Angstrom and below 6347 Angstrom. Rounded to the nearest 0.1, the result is -0.4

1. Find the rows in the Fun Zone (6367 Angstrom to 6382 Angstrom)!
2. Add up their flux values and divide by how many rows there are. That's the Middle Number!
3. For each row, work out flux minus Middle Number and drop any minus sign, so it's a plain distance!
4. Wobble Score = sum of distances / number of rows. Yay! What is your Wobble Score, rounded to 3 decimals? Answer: 0.178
